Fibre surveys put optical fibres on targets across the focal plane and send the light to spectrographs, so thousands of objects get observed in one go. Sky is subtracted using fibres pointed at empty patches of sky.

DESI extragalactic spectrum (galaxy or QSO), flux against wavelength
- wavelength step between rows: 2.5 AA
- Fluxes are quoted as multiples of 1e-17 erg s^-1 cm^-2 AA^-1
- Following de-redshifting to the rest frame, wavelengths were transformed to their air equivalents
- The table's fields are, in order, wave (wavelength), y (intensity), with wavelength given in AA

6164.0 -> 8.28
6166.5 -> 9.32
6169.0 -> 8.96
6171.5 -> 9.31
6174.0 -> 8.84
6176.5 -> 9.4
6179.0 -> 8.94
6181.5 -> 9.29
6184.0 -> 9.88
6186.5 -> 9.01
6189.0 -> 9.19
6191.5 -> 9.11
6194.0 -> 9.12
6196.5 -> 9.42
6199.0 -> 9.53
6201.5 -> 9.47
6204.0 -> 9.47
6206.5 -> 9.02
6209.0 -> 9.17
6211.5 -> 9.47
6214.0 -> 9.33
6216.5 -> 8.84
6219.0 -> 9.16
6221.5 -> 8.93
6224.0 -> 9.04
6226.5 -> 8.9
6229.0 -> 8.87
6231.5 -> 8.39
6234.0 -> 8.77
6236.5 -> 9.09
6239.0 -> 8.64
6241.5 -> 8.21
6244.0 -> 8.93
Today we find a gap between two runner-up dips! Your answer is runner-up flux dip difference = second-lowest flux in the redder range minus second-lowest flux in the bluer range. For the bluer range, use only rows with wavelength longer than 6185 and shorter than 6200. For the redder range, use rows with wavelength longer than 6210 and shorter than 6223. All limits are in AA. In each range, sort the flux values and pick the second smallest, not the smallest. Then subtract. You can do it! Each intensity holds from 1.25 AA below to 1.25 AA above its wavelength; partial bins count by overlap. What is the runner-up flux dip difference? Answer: -0.18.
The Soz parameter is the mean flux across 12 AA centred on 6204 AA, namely 9.33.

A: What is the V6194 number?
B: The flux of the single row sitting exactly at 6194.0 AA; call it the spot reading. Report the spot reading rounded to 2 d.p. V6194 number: 9.12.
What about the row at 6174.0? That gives 8.84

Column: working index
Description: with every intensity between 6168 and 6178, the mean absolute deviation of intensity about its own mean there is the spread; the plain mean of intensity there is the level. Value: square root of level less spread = 2.983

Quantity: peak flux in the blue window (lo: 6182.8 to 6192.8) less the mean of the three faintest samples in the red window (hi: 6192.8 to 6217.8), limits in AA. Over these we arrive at 0.89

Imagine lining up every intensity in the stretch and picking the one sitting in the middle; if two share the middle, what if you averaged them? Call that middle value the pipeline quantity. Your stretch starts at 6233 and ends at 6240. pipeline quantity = 8.77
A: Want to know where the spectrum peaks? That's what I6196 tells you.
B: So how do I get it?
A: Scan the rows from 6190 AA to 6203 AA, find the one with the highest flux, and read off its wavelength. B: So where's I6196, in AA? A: 6199.0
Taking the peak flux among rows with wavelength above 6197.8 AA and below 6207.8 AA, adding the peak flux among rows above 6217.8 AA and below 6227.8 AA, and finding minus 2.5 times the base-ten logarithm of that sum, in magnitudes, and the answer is -3.18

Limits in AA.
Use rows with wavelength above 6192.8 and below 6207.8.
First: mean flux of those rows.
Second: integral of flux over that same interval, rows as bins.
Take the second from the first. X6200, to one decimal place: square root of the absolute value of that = 11.4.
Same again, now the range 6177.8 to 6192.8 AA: 11.4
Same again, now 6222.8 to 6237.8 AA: 11.1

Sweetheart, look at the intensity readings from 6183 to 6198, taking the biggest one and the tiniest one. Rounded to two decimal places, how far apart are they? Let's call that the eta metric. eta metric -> 0.87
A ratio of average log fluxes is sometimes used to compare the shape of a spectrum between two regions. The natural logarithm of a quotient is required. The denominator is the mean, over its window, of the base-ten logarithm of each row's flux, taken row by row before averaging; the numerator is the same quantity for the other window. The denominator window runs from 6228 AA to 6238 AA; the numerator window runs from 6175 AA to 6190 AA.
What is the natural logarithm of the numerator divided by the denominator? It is 0.025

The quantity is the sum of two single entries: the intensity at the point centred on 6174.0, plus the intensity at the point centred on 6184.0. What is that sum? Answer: 18.7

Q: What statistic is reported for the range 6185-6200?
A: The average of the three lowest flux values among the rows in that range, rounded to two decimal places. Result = 9.08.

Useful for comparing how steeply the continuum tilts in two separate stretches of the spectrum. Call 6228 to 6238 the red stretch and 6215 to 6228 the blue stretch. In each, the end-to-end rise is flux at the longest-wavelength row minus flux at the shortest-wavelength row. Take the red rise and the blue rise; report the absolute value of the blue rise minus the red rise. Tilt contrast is 0.16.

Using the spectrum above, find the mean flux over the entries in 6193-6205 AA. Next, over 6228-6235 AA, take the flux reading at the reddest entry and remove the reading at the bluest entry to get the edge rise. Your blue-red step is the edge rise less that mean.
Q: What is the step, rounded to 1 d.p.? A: -9.5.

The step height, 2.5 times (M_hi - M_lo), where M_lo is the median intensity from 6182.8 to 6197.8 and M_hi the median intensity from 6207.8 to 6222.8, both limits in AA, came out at 0.0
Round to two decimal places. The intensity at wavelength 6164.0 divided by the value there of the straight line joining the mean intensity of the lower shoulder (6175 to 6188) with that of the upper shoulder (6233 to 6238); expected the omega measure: 0.88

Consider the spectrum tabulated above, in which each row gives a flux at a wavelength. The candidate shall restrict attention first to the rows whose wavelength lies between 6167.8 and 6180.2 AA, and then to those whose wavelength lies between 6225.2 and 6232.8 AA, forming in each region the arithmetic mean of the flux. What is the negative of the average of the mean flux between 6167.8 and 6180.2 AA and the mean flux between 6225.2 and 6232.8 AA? -8.91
